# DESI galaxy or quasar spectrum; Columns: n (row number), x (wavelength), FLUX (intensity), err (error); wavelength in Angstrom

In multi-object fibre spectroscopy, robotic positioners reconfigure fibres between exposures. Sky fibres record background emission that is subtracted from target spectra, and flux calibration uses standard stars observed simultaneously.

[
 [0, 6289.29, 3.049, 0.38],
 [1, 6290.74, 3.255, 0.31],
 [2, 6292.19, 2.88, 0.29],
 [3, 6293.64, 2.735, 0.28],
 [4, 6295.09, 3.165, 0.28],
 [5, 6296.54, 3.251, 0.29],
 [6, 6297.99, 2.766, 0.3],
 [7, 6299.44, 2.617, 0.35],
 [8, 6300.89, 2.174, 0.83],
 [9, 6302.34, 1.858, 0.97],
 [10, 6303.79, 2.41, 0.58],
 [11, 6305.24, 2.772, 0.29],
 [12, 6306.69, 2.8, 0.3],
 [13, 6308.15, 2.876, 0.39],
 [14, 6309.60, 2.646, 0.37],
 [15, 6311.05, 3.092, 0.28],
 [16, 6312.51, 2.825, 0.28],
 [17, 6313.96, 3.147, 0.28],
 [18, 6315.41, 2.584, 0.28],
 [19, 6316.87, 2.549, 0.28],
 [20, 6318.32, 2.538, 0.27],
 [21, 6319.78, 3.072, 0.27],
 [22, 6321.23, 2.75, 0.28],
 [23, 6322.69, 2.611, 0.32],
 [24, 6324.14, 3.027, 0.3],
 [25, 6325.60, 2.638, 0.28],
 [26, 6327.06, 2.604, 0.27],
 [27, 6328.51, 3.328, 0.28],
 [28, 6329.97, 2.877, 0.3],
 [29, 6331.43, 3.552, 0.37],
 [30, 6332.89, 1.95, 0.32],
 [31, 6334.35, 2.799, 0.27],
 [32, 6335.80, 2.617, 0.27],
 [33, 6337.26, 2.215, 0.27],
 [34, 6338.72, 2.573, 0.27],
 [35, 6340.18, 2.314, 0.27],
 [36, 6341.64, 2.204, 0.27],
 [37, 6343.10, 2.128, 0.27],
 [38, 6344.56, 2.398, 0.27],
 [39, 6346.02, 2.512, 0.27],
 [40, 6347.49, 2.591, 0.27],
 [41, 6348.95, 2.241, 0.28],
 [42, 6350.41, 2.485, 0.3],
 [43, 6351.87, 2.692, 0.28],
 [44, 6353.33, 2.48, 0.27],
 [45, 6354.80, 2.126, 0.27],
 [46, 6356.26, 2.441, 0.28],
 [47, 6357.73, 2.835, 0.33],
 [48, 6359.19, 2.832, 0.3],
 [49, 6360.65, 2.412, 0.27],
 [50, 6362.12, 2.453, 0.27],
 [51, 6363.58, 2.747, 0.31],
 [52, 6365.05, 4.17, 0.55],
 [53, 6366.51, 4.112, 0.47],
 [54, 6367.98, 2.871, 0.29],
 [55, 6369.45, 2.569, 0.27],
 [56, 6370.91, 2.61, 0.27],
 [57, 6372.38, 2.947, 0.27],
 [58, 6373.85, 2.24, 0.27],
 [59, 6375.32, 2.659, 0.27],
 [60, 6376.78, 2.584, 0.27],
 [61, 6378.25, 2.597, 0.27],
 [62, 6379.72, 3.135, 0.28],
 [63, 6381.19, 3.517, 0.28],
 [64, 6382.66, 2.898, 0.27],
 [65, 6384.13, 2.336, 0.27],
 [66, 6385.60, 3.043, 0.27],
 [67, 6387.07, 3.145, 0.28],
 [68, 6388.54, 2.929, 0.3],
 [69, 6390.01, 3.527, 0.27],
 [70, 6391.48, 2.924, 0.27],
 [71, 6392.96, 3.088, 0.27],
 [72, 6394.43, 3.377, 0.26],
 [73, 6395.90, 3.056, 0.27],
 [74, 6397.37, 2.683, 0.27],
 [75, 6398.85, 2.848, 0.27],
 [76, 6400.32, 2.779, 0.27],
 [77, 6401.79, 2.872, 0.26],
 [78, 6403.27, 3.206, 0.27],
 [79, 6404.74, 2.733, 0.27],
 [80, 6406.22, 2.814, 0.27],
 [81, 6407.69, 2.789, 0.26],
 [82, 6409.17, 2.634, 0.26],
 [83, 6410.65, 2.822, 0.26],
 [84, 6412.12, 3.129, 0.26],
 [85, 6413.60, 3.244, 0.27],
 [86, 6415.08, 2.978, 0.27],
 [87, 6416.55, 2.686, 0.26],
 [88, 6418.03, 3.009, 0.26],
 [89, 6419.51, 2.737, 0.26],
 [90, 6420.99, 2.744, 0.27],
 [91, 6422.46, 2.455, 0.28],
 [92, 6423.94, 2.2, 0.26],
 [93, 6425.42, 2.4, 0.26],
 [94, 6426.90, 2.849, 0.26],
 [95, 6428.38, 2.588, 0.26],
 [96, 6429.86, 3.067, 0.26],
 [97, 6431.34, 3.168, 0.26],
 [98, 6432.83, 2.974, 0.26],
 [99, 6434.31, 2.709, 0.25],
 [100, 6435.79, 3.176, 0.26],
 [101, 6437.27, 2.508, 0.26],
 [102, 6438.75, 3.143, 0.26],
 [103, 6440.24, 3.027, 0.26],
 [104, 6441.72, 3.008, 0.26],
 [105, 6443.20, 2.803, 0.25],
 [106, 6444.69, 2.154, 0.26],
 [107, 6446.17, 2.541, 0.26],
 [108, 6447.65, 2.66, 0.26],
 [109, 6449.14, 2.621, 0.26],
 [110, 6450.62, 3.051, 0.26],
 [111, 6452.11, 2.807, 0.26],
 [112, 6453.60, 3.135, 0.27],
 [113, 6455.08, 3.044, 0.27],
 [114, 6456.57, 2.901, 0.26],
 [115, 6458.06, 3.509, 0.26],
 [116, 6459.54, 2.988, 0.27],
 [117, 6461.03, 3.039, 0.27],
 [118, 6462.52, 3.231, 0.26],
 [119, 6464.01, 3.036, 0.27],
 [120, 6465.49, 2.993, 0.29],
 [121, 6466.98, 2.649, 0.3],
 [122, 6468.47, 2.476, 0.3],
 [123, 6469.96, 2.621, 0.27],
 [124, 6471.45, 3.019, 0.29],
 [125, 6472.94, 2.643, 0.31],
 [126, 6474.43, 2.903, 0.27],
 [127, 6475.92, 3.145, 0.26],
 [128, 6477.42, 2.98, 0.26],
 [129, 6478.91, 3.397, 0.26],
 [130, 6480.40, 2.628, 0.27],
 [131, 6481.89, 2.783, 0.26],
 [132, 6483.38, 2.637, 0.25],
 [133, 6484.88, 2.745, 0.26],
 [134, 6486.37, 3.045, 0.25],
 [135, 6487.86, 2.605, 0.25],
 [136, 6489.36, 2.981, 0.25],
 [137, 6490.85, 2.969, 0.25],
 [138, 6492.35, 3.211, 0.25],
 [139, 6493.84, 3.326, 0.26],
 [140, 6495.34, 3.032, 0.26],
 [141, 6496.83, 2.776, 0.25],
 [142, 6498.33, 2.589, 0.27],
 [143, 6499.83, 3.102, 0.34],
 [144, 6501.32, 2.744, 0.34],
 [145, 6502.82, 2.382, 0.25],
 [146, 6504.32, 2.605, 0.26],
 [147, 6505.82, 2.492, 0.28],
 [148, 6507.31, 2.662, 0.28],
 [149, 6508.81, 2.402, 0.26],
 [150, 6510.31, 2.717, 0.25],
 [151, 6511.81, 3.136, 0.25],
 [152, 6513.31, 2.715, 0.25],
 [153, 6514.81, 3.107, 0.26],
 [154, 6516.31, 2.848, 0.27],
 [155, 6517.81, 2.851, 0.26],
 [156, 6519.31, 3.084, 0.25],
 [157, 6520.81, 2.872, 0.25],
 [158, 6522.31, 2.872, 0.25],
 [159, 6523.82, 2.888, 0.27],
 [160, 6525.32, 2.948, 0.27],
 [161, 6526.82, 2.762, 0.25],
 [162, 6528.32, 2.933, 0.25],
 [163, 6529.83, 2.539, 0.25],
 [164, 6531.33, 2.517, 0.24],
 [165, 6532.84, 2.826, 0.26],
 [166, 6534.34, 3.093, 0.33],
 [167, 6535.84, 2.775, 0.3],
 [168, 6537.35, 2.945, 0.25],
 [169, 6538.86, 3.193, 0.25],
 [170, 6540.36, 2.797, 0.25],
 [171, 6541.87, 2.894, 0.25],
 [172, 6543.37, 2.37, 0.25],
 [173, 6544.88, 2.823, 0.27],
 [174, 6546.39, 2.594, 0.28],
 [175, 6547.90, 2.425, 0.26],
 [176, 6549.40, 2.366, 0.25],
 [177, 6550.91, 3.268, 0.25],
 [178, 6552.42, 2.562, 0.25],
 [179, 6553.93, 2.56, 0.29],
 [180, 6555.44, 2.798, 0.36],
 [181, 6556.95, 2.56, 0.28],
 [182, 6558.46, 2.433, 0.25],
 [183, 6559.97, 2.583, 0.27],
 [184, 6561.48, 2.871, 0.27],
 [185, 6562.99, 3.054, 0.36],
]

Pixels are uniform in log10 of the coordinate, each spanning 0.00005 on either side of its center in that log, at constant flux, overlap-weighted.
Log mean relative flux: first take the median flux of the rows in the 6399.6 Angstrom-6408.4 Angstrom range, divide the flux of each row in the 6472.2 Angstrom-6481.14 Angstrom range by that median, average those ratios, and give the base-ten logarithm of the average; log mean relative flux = 0.022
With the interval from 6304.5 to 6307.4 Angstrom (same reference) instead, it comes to -0.002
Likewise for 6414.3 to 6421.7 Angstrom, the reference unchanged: 0.005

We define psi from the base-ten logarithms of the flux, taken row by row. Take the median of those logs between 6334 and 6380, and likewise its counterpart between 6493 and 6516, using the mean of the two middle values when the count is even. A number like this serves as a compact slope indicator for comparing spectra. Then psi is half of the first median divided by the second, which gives 0.474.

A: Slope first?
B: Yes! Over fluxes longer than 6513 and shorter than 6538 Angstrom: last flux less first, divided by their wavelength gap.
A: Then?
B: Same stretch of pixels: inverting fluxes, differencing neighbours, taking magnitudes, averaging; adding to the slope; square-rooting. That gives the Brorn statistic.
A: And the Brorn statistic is 0.180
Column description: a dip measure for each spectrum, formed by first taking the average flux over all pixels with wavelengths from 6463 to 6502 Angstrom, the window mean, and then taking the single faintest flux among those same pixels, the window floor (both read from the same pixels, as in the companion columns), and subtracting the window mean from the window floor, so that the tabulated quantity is -0.41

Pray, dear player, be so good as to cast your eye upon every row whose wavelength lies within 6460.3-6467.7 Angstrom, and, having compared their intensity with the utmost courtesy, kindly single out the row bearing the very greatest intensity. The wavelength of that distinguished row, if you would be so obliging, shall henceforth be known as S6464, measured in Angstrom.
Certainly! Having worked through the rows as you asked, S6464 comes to 6462.52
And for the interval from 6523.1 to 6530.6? 6525.32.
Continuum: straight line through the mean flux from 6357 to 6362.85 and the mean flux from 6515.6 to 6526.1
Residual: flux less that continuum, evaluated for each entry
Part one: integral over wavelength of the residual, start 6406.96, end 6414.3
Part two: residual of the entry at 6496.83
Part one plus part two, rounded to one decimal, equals 1.4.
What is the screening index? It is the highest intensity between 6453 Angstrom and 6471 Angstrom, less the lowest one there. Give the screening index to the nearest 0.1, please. 1.0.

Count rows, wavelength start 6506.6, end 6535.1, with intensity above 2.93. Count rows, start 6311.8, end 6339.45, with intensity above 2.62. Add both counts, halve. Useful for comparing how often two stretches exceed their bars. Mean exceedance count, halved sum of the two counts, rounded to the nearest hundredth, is 8.00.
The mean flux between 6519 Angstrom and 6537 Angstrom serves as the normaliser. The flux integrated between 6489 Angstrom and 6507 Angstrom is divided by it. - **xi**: 18.0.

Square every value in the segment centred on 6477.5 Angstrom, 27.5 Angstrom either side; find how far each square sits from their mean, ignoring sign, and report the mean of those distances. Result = 1.25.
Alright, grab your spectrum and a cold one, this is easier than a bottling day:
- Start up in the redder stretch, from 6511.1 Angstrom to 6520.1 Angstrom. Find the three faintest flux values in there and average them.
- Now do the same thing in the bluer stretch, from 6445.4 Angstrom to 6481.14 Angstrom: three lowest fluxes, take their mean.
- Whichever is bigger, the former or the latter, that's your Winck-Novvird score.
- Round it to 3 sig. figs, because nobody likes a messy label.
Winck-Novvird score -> 2.80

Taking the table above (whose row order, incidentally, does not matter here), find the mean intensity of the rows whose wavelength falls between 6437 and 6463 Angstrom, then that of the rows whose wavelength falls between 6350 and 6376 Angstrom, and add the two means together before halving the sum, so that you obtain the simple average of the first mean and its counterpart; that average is 2.83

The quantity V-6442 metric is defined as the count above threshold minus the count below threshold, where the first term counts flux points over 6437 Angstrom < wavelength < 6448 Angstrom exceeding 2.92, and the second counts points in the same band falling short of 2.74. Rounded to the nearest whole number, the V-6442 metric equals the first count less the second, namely -1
